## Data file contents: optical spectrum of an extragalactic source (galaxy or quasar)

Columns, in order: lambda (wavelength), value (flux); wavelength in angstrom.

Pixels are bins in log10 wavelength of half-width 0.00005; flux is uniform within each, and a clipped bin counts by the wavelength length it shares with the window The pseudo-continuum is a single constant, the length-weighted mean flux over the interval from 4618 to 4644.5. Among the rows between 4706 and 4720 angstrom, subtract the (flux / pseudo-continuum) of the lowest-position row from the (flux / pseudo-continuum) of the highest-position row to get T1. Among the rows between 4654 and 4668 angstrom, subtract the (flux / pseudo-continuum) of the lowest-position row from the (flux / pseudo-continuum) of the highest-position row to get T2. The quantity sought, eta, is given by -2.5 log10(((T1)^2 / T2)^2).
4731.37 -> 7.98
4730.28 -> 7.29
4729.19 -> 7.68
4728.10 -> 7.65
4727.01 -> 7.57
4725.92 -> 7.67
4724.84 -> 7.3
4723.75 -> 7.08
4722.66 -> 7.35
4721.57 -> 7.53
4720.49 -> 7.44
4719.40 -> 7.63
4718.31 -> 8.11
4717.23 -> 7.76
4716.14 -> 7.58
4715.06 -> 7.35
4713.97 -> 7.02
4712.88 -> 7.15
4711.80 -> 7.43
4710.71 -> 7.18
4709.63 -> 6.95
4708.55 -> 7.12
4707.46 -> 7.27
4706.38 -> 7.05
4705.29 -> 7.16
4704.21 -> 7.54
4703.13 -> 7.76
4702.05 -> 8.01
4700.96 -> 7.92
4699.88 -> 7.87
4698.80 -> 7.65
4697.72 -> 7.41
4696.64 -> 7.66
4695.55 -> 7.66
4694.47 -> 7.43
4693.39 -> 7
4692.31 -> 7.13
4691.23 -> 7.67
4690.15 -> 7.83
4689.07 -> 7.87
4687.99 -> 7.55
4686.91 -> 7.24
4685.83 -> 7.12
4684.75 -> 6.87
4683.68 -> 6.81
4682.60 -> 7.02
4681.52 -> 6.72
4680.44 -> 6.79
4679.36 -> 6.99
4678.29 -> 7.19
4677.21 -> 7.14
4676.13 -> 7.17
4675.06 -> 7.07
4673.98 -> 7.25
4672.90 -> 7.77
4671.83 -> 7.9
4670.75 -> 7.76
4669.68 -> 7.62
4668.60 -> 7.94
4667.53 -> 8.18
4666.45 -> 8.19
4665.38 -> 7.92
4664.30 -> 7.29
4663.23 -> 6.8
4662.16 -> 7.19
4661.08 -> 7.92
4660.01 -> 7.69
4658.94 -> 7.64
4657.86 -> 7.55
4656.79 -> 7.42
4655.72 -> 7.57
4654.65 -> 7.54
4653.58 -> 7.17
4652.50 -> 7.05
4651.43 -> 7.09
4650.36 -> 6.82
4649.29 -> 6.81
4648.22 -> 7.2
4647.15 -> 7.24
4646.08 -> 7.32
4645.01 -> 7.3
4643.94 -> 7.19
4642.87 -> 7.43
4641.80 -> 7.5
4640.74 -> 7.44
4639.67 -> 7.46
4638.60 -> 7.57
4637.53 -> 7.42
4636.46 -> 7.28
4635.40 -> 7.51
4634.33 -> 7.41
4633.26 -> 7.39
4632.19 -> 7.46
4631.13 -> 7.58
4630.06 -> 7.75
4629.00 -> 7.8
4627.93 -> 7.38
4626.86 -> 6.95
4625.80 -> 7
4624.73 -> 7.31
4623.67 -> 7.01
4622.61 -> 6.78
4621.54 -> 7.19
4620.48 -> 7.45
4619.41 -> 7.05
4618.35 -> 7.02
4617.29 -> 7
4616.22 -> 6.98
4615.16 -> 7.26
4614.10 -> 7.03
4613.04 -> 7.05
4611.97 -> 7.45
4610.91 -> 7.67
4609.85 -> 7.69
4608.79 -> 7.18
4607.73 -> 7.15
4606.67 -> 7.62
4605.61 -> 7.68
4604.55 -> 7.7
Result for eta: 5.7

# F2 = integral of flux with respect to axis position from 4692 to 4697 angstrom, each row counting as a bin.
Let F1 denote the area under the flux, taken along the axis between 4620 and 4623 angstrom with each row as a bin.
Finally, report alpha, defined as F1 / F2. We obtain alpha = 0.6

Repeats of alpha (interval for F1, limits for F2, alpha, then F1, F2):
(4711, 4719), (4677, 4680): 2.8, 60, 21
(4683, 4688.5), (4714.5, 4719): 1.1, 39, 35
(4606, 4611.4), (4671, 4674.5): 1.5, 40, 27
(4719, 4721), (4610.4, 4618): 0.3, 15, 55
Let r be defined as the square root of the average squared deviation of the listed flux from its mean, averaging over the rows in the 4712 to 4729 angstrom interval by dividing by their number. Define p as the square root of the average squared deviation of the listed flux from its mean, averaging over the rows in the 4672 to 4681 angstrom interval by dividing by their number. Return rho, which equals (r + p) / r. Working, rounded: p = 0.26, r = 0.27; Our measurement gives 2.0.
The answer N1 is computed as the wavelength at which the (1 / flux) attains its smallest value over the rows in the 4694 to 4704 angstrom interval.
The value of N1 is 4702.05 angstrom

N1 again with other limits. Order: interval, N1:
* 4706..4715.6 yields 4711.80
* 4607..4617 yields 4609.85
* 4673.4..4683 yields 4673.98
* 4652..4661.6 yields 4661.08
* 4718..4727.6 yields 4718.31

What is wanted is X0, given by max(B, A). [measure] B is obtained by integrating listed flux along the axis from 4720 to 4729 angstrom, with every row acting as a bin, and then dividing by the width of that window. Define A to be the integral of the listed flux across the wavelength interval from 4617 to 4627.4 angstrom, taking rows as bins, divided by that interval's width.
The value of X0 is 7.46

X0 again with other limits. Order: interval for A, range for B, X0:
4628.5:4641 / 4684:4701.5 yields 7.51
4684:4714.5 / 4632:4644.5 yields 7.42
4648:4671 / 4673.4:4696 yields 7.47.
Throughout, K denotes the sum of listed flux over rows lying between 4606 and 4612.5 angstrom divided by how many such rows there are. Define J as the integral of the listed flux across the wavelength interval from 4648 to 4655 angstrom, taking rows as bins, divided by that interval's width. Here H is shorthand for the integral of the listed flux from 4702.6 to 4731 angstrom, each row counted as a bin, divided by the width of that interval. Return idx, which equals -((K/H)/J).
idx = -0.142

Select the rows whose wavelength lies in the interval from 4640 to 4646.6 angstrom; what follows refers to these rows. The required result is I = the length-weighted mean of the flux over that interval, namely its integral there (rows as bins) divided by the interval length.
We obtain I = 7.37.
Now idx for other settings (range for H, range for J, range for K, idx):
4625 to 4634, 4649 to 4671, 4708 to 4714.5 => -0.129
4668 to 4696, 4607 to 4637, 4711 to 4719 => -0.140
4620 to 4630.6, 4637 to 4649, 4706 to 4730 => -0.139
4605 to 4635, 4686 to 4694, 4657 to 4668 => -0.140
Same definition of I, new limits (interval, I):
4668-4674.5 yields 7.72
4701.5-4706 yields 7.59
